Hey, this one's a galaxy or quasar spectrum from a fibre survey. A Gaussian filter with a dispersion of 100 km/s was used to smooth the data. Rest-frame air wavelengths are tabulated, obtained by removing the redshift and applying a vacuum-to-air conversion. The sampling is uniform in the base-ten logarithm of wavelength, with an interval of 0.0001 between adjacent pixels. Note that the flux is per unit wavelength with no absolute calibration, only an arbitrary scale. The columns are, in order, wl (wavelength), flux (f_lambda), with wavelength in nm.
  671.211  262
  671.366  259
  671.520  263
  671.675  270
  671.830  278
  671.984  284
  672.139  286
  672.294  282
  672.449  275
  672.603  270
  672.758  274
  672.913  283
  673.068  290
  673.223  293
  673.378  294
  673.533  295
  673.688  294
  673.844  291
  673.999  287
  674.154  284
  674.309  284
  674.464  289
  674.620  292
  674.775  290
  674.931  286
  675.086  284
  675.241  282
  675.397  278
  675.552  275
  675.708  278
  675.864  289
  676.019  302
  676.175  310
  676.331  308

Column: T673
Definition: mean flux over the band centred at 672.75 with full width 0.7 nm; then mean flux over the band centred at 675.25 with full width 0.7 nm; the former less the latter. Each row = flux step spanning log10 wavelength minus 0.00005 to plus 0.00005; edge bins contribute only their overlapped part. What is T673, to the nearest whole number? -3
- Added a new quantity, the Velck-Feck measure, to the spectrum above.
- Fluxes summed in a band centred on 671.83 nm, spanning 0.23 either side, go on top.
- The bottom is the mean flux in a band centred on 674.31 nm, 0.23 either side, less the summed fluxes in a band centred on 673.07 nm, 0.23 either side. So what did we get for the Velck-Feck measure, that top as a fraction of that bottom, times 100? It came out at -143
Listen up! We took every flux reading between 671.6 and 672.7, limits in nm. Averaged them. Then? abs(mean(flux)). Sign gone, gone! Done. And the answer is 277.9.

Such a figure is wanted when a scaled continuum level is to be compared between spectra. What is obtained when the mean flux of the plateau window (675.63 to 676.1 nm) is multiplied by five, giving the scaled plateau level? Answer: 1448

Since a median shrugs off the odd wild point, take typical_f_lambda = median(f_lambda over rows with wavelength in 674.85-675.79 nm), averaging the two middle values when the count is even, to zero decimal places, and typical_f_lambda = 280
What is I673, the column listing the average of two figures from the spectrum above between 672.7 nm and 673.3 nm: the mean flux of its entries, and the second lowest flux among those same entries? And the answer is 284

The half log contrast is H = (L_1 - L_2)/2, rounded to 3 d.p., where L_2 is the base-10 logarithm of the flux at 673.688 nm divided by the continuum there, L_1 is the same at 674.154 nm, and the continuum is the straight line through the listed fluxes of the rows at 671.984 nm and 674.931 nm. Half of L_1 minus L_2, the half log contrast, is -0.008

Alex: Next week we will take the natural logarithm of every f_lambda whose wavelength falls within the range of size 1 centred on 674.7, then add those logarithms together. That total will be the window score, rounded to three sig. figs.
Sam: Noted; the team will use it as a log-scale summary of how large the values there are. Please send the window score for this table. 34.0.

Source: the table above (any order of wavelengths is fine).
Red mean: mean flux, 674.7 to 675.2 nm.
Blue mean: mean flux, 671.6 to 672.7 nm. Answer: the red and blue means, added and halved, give 282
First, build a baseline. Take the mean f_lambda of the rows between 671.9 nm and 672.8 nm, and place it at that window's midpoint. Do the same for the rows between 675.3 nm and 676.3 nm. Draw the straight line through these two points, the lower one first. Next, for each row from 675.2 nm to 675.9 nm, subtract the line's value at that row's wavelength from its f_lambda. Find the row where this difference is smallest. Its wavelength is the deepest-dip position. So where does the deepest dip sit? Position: 675.552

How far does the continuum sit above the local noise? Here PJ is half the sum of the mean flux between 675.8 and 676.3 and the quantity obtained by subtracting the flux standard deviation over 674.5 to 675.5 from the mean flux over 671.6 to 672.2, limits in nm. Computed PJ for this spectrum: 288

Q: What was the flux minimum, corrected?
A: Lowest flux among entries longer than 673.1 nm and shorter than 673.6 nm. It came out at 293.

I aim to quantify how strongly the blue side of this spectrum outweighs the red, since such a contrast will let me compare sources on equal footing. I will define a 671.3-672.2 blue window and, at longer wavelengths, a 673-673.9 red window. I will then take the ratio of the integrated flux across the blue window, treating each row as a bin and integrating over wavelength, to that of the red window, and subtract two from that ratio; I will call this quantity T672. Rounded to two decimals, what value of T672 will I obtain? -1.07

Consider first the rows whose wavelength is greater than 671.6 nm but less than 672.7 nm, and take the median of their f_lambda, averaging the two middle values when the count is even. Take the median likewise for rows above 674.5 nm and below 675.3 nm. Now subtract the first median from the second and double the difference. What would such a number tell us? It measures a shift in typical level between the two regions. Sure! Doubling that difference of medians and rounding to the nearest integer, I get 16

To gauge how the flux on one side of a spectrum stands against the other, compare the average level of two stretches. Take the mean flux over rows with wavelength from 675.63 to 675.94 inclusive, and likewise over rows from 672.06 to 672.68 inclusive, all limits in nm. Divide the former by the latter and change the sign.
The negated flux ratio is -1.02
